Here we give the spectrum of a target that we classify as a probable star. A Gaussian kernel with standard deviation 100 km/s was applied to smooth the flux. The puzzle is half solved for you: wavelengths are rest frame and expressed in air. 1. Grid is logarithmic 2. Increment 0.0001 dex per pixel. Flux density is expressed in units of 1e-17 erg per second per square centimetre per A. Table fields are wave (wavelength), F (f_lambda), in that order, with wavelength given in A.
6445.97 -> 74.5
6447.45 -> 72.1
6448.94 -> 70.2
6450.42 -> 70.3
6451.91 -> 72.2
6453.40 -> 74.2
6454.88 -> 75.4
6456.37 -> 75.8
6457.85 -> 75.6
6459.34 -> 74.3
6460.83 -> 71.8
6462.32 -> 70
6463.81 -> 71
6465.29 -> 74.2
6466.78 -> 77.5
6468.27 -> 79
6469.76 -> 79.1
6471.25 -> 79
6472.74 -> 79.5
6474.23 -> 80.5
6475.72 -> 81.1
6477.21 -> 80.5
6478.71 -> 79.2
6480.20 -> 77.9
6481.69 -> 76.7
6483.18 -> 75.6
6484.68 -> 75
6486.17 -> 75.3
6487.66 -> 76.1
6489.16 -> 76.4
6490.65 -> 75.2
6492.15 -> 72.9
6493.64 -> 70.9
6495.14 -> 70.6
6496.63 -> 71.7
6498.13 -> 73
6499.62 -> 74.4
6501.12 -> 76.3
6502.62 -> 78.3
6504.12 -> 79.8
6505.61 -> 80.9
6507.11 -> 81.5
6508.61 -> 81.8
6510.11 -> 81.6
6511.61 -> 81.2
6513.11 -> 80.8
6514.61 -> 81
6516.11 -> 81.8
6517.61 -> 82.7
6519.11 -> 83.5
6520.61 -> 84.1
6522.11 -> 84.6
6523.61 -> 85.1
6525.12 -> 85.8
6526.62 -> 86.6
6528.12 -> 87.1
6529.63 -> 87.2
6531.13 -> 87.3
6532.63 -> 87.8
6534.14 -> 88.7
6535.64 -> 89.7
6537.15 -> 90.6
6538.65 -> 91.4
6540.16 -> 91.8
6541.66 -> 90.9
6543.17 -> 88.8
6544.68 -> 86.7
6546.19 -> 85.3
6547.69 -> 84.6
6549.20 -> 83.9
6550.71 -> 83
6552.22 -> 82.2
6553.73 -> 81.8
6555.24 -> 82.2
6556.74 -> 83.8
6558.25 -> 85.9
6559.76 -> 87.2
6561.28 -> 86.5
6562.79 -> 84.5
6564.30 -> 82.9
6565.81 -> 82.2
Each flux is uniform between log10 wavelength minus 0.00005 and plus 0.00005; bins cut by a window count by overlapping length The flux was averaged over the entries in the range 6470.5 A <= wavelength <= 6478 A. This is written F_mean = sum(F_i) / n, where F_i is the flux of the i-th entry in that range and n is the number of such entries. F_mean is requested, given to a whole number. 80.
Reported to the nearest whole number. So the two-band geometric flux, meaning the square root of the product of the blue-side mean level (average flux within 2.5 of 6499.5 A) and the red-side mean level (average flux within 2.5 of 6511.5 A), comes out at 78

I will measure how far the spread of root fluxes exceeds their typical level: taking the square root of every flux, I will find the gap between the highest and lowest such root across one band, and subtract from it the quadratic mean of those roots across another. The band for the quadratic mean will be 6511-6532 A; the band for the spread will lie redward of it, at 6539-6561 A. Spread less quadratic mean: -8.64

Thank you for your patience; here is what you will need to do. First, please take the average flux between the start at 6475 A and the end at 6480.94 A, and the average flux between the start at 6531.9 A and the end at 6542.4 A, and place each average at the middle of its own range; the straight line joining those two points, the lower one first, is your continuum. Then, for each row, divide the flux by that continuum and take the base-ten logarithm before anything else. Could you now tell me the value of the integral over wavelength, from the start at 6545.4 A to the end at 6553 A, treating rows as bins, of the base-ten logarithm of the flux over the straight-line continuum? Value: -0.32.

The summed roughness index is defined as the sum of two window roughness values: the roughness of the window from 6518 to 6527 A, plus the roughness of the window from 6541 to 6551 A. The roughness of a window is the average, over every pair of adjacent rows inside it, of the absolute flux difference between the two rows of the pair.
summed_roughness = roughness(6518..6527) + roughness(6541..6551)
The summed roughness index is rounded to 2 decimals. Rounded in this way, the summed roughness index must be 1.94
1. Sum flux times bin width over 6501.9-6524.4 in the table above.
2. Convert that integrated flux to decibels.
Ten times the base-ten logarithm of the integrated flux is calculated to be 32.7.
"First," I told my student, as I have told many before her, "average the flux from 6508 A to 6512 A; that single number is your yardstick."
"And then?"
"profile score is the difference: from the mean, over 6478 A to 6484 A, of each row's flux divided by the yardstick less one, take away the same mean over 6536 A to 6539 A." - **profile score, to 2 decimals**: -0.17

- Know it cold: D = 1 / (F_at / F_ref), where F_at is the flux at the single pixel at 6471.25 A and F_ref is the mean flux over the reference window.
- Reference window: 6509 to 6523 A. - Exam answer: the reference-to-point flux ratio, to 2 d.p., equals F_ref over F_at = 1.04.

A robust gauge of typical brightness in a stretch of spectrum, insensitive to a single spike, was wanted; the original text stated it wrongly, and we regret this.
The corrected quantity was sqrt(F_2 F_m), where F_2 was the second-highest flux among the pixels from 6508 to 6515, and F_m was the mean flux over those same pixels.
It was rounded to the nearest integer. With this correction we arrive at 81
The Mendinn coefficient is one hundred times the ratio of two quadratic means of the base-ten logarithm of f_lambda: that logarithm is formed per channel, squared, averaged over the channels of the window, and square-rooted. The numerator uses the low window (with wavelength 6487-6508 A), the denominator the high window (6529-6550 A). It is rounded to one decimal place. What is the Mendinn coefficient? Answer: 96.5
